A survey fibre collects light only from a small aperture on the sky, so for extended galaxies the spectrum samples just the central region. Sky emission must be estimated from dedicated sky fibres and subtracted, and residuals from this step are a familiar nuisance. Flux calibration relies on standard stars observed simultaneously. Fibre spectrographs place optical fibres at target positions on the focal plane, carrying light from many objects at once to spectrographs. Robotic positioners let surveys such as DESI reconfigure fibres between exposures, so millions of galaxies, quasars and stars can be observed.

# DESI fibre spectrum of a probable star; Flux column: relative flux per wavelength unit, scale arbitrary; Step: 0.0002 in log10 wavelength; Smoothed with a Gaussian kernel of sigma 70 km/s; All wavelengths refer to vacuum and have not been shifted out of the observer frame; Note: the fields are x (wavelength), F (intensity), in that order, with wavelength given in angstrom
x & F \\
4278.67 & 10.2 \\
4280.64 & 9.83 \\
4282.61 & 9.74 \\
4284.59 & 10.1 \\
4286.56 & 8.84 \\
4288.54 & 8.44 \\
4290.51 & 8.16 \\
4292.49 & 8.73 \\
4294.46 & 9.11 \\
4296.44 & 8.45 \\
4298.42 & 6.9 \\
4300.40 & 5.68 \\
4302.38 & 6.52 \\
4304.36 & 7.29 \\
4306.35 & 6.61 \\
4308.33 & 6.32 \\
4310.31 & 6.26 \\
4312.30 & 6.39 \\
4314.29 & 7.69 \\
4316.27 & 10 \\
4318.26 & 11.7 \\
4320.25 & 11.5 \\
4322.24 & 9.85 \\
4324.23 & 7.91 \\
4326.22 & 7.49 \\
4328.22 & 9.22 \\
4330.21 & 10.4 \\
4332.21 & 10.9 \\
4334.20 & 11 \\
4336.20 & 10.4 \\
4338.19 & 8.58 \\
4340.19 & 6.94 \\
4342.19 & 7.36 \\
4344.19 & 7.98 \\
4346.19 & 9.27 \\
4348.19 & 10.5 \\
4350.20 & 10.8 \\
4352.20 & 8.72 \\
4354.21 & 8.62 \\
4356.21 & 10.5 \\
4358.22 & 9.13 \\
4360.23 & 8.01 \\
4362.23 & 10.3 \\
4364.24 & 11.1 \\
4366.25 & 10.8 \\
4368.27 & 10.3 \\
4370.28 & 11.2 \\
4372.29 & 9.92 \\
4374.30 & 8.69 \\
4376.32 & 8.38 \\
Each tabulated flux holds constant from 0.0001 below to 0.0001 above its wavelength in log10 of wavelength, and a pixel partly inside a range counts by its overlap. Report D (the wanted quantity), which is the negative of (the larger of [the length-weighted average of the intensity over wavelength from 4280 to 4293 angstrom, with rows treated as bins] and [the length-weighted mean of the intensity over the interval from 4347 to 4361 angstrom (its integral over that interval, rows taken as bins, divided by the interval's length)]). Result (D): -9.5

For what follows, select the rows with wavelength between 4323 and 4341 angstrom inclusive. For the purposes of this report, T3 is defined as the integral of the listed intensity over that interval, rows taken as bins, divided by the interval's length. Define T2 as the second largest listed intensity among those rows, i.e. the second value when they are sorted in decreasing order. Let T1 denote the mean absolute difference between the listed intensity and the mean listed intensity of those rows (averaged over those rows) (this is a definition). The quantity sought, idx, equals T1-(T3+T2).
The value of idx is -18.8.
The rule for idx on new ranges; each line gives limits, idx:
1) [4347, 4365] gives -19.5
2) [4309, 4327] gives -18.4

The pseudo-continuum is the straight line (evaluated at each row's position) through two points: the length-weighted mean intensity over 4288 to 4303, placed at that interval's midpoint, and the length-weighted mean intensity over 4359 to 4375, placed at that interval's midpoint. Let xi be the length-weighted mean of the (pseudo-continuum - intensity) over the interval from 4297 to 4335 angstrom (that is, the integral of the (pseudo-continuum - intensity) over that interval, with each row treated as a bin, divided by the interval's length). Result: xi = 0.03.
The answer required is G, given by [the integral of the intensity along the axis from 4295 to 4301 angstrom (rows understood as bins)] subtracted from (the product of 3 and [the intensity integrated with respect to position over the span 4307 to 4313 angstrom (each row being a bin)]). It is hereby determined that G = 71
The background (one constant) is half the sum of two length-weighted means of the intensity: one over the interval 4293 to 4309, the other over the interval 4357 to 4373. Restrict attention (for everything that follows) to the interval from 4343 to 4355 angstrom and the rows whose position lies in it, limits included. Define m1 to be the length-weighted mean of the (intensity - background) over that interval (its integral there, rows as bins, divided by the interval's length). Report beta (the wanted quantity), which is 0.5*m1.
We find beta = 0.3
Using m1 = 0.7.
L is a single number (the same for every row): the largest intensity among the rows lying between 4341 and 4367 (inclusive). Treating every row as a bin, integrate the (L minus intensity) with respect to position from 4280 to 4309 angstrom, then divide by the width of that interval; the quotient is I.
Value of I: 3.1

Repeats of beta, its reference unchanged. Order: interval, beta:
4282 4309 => -0.4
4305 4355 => 0.1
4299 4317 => -0.9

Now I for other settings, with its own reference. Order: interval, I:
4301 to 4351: 2.4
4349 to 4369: 1.3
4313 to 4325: 1.4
